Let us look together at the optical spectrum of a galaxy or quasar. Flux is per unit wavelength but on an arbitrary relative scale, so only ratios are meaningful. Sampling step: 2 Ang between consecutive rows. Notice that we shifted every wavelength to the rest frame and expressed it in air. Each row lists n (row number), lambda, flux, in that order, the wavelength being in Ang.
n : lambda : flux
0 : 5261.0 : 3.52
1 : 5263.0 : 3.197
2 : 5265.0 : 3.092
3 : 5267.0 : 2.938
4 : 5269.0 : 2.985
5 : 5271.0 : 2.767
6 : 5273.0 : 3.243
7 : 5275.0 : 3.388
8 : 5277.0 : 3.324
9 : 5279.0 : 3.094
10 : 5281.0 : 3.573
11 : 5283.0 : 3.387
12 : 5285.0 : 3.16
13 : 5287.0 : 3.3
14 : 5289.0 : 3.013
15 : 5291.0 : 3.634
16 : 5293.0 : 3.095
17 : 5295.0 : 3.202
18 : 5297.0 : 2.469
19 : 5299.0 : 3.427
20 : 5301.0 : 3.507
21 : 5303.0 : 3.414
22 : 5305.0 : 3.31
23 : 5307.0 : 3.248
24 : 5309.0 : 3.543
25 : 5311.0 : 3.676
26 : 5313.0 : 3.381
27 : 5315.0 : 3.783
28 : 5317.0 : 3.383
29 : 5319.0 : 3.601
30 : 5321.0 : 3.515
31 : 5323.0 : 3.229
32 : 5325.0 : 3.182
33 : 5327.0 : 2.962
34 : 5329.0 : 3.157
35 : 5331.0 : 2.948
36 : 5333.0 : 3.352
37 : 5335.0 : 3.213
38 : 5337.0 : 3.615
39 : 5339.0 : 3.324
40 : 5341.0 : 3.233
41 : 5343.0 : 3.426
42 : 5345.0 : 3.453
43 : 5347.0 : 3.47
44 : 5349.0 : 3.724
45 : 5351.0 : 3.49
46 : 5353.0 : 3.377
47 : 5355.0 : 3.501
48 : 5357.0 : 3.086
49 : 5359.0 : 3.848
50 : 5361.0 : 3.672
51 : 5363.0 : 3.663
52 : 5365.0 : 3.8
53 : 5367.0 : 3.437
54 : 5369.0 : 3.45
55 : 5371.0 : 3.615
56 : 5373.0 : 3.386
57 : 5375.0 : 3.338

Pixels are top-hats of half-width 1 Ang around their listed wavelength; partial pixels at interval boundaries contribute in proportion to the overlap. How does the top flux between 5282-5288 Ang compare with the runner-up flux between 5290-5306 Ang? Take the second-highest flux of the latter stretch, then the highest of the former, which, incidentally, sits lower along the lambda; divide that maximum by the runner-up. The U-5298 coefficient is 0.97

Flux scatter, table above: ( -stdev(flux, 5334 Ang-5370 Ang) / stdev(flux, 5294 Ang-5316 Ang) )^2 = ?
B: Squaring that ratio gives 0.4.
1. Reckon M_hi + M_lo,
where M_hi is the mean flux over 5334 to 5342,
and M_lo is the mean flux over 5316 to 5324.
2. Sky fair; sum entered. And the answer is 6.78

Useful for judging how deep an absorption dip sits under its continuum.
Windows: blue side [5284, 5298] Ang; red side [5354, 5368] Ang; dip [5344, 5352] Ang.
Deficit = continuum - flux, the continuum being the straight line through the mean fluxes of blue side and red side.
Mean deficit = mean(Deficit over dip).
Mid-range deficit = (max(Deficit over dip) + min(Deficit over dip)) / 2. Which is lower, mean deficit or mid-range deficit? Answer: -0.10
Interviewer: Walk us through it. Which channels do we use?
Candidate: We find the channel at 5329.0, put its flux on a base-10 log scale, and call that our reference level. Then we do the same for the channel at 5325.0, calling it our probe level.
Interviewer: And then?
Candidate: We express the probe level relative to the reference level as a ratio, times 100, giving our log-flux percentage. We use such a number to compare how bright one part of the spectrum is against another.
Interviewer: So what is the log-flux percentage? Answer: 101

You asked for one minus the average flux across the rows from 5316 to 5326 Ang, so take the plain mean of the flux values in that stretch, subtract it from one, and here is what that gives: -2.38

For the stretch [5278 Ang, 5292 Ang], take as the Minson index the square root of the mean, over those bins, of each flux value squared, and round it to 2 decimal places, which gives 3.32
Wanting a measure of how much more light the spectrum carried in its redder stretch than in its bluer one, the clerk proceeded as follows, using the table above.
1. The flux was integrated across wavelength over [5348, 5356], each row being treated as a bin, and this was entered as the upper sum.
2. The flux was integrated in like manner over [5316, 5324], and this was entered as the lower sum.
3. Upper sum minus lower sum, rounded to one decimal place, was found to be 0.7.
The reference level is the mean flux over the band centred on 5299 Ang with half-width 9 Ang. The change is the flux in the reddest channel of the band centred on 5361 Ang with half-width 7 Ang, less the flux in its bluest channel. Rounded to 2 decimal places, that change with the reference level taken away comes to -3.32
